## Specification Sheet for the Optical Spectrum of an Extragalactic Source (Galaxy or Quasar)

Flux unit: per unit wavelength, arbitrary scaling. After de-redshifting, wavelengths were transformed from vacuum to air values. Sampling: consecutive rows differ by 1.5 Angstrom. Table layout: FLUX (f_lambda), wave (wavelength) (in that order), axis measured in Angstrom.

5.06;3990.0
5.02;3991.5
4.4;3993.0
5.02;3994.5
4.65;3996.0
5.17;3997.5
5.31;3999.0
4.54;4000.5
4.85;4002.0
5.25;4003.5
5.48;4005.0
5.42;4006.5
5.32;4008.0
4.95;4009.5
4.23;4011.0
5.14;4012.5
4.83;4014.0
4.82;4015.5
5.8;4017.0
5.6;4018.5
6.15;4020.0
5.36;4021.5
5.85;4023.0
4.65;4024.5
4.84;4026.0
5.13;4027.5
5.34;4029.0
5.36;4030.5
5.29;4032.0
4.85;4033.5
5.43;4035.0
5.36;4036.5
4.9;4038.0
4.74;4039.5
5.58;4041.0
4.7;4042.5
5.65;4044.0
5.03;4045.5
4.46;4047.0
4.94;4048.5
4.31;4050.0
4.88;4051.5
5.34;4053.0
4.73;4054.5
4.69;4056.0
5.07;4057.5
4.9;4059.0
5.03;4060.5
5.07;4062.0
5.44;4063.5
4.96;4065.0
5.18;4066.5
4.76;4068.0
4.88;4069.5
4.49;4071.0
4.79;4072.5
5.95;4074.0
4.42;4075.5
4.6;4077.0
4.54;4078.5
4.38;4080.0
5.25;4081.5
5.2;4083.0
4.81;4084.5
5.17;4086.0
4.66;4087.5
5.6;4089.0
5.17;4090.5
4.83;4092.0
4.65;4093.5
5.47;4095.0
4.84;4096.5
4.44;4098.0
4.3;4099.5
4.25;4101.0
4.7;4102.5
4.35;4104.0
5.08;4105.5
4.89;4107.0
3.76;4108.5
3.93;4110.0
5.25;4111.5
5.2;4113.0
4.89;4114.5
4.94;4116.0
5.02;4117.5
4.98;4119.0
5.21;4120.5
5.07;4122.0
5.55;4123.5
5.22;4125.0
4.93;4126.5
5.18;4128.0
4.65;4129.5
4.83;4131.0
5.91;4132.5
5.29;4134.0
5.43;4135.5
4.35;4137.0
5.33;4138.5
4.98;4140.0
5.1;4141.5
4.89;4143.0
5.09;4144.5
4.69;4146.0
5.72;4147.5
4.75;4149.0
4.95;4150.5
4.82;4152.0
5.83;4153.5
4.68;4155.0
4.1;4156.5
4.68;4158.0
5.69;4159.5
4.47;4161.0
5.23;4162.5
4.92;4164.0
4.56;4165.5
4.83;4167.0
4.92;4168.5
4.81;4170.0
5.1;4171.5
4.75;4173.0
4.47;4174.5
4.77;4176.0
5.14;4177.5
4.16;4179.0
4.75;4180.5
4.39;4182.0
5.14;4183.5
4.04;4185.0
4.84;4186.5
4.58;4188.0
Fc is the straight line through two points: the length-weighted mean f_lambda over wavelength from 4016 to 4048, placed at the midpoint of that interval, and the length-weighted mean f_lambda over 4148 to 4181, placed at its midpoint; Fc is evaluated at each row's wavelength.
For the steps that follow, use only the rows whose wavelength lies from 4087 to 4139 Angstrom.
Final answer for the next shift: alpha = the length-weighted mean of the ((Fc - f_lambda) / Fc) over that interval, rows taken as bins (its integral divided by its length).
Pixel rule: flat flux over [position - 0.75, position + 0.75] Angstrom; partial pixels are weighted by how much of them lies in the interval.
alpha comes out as 0.02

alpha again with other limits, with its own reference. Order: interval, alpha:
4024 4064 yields 0.03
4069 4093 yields 0.03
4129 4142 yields -0.04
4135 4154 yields -0.03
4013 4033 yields -0.01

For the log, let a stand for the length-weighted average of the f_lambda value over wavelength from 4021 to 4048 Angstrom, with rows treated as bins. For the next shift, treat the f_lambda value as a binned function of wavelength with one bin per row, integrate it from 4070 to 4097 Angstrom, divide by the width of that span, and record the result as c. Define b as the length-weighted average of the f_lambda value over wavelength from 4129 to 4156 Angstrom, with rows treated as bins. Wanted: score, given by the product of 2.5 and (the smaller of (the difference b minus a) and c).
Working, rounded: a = 5.14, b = 5.07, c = 4.93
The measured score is -0.2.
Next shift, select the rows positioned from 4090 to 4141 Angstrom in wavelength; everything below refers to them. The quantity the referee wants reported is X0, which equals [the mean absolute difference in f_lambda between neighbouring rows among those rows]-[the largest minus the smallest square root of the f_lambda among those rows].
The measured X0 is -0.064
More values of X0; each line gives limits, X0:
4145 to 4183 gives 0.164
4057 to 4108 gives 0.033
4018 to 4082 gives 0.052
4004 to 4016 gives 0.070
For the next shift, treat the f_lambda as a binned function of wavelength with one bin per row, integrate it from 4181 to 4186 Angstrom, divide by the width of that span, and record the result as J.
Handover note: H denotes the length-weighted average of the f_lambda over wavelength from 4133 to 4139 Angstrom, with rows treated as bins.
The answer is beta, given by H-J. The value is 0.57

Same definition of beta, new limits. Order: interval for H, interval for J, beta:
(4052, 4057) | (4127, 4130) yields -0.01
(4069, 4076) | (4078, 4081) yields 0.41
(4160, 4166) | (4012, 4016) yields -0.08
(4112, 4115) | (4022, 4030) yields -0.10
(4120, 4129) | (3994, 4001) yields 0.23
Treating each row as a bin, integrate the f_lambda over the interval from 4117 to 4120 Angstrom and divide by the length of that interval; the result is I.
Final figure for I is 5.02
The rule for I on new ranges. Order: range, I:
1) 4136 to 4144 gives 4.95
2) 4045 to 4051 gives 4.68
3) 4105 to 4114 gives 4.68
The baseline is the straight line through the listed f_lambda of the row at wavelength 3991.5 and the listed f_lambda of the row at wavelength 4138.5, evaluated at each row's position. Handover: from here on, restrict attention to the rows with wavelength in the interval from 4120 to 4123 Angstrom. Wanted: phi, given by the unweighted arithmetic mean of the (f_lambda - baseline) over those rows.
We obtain -0.15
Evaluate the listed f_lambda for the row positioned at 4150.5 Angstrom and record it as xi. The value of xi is 4.95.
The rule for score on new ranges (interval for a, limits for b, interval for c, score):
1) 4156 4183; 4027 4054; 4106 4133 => 0.7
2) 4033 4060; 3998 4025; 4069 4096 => 0.6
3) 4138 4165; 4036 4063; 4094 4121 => -0.1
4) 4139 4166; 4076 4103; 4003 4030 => -0.3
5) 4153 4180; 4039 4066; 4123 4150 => 0.4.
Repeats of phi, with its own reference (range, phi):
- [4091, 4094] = -0.49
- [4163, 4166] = -0.65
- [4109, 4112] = -0.68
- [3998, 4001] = -0.11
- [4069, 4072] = -0.50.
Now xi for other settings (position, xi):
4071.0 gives 4.49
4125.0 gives 5.22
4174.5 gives 4.47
